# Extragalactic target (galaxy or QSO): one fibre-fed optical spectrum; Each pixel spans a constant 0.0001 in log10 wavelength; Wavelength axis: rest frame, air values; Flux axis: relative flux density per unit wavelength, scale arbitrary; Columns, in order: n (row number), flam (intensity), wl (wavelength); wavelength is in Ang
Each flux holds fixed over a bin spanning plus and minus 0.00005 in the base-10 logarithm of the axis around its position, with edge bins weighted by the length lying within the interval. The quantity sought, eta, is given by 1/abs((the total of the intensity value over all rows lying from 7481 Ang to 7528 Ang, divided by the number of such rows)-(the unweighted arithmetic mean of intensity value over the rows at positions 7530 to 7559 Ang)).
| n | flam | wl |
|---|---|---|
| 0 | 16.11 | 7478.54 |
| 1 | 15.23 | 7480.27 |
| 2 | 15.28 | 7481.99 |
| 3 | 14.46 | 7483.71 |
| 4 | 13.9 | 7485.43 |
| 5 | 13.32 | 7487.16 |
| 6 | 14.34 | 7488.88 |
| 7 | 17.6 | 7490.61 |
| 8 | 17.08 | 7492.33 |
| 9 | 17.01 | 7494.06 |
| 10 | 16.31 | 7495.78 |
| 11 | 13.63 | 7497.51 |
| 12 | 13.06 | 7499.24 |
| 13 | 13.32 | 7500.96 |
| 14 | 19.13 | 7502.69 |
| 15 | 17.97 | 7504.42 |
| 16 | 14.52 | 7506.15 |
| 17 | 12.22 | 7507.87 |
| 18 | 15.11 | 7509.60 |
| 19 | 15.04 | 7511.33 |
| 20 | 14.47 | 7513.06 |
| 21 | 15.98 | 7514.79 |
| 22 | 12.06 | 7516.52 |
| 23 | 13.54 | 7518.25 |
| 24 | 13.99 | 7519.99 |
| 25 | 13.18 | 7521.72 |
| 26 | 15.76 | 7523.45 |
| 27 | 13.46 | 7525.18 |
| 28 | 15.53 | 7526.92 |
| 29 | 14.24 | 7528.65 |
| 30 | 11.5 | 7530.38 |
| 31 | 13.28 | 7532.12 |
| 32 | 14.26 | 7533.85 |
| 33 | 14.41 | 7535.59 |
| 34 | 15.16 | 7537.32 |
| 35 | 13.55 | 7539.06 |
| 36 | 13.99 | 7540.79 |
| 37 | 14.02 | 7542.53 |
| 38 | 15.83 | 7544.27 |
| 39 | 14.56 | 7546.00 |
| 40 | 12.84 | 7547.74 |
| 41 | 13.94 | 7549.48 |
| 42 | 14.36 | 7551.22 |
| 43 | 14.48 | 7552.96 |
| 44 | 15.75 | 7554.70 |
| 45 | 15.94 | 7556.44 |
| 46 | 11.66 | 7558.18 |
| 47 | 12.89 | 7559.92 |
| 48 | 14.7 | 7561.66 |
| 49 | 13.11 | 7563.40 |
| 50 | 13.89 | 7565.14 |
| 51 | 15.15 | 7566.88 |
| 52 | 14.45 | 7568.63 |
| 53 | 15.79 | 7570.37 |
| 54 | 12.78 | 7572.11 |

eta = 1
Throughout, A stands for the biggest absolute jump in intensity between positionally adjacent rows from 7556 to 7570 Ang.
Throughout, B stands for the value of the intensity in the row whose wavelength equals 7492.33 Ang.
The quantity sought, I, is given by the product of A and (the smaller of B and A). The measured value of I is 18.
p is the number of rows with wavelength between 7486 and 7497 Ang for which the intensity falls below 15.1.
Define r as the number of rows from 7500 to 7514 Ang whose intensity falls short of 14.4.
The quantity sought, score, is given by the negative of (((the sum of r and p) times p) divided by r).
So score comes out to -4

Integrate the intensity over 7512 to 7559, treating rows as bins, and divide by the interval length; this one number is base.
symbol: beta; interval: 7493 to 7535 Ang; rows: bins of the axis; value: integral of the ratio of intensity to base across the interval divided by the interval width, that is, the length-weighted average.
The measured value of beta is 1.03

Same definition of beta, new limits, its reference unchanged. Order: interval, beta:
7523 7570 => 1.00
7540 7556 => 1.02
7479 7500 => 1.07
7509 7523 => 1.00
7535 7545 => 1.02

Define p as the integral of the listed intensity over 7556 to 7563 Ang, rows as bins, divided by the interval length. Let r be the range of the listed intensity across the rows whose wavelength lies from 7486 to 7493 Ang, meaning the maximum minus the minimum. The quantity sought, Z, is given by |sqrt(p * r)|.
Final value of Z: 7.6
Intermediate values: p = 13.6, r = 4.3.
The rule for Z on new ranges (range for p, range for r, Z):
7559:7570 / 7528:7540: 7.2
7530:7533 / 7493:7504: 8.7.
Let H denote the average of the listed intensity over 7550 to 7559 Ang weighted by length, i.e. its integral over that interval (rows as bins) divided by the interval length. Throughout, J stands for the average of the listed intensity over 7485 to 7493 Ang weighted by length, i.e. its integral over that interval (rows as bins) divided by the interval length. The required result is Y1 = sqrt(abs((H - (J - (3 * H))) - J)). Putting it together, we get 5.21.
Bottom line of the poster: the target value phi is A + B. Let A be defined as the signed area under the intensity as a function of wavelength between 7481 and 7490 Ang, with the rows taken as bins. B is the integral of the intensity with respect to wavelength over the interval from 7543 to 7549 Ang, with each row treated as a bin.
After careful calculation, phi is 215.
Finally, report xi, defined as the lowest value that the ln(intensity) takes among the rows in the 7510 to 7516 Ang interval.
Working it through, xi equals 2.67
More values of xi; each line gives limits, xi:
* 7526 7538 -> 2.44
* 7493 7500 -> 2.57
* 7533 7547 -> 2.61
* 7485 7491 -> 2.59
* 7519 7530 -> 2.58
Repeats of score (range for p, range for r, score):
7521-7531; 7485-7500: -7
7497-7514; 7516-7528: -17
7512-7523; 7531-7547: -10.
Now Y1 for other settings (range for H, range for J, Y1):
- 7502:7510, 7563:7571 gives 5.83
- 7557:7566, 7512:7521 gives 5.04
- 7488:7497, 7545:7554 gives 6.10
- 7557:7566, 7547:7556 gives 4.97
